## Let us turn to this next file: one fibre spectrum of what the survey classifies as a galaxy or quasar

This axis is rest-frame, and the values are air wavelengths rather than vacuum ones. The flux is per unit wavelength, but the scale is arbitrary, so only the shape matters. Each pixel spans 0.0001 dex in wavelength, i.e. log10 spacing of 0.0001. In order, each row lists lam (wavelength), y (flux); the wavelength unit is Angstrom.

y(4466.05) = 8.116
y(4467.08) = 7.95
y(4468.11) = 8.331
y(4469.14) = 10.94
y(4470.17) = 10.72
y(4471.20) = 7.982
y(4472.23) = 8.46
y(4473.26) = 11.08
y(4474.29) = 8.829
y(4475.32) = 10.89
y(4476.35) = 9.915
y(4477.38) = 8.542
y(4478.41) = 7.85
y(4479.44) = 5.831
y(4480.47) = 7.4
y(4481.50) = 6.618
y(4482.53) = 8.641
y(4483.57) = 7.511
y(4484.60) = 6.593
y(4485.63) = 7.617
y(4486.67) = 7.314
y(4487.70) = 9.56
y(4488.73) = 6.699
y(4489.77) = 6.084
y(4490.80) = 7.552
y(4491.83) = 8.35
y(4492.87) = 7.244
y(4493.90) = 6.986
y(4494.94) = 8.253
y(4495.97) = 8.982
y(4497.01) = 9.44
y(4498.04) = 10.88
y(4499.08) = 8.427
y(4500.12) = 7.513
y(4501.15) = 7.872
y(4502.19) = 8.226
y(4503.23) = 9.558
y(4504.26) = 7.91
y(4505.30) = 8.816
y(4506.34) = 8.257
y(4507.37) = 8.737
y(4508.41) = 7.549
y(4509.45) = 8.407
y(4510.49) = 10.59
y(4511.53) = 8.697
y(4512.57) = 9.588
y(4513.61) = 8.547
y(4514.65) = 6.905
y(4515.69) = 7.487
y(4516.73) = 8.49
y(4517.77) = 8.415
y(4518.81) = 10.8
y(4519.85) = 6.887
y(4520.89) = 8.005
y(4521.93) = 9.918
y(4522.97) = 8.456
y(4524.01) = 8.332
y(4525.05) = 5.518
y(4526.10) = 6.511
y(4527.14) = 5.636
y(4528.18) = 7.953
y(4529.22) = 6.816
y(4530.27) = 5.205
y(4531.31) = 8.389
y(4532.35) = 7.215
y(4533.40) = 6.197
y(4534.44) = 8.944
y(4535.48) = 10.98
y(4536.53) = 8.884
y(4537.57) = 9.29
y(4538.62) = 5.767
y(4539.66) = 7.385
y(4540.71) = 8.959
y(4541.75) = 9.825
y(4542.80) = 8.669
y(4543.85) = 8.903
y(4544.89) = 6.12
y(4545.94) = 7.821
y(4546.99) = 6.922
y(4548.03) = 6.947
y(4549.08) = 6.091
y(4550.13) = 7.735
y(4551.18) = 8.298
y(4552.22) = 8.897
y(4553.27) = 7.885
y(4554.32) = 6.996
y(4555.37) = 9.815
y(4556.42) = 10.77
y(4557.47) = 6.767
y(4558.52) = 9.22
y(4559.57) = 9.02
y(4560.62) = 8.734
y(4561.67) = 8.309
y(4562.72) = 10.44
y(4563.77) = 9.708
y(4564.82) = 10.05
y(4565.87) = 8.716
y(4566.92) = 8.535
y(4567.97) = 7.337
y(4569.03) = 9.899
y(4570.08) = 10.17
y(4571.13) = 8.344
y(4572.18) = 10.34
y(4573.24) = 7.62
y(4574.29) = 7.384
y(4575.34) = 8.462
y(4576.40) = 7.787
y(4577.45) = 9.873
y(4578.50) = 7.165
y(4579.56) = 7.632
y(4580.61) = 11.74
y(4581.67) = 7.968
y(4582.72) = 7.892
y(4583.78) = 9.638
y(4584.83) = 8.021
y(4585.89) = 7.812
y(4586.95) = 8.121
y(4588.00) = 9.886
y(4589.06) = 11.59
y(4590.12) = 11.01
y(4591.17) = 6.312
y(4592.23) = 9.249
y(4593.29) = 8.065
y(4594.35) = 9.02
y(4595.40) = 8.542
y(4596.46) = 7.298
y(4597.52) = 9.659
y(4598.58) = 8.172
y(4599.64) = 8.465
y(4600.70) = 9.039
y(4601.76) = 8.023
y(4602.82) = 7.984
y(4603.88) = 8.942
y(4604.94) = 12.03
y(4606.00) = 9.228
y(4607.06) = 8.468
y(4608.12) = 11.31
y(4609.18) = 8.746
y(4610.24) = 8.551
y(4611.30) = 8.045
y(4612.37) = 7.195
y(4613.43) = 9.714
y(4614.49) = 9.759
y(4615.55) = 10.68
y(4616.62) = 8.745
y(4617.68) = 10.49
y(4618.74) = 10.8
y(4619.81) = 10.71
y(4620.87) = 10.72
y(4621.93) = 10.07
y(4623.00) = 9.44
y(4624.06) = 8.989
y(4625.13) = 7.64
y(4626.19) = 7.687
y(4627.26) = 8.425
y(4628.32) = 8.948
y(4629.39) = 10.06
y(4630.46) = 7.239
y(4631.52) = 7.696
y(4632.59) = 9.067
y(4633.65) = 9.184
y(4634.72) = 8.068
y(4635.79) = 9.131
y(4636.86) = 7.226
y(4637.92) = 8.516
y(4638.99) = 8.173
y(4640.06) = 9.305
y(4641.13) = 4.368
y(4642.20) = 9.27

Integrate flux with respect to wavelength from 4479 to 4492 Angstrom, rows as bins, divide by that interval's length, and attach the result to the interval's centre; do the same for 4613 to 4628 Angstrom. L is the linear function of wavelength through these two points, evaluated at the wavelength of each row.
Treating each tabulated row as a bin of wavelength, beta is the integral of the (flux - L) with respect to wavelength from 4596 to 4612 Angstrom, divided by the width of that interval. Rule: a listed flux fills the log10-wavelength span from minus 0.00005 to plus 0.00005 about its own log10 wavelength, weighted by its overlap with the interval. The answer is -0.37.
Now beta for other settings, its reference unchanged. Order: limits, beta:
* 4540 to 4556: -0.37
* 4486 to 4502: 0.59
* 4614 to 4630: -0.05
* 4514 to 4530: -0.24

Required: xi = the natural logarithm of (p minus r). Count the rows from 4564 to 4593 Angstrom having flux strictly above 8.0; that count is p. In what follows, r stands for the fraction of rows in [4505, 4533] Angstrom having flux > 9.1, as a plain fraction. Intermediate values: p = 17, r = 0.15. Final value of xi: 2.82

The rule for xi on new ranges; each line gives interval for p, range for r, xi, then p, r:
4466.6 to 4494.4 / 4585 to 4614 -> 2.46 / 12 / 0.33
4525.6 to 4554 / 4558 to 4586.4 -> 2.36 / 11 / 0.37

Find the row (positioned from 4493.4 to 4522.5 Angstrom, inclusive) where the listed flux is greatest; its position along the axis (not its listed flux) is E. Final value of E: 4498.04 Angstrom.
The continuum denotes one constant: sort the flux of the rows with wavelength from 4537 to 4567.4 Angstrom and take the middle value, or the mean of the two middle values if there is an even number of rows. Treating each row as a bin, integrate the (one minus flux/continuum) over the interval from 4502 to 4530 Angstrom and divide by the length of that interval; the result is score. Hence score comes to 0.06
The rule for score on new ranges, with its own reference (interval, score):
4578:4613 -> -0.02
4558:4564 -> -0.06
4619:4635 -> -0.04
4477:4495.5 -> 0.14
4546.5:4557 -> 0.07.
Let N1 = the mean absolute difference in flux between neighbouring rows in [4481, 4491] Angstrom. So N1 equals 1.40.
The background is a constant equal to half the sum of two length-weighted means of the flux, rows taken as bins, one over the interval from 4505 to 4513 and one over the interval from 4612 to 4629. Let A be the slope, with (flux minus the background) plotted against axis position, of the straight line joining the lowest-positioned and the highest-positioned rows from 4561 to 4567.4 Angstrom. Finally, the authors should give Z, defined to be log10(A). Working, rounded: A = 0.04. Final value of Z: -1.4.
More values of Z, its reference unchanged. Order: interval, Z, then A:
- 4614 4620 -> -0.7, 0.18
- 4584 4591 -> -0.2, 0.57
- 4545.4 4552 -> -1.0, 0.09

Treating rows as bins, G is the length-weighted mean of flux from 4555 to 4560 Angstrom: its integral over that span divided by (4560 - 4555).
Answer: 9.1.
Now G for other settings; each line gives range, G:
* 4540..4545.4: 8.5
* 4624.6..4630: 8.5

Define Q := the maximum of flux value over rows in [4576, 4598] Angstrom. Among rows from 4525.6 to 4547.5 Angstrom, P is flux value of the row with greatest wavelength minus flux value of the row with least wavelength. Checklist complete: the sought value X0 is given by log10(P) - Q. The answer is -12.1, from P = 0.4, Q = 11.74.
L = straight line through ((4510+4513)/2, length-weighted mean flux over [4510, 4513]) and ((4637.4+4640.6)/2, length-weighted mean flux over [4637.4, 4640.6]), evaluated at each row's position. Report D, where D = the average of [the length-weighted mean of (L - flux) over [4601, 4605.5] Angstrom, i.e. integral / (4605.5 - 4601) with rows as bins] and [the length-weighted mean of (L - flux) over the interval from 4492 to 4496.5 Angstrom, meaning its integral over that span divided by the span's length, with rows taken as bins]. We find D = 0.8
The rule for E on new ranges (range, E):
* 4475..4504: 4475.32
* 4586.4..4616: 4604.94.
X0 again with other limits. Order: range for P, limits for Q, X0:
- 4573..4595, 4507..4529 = -10.7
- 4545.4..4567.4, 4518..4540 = -11.1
